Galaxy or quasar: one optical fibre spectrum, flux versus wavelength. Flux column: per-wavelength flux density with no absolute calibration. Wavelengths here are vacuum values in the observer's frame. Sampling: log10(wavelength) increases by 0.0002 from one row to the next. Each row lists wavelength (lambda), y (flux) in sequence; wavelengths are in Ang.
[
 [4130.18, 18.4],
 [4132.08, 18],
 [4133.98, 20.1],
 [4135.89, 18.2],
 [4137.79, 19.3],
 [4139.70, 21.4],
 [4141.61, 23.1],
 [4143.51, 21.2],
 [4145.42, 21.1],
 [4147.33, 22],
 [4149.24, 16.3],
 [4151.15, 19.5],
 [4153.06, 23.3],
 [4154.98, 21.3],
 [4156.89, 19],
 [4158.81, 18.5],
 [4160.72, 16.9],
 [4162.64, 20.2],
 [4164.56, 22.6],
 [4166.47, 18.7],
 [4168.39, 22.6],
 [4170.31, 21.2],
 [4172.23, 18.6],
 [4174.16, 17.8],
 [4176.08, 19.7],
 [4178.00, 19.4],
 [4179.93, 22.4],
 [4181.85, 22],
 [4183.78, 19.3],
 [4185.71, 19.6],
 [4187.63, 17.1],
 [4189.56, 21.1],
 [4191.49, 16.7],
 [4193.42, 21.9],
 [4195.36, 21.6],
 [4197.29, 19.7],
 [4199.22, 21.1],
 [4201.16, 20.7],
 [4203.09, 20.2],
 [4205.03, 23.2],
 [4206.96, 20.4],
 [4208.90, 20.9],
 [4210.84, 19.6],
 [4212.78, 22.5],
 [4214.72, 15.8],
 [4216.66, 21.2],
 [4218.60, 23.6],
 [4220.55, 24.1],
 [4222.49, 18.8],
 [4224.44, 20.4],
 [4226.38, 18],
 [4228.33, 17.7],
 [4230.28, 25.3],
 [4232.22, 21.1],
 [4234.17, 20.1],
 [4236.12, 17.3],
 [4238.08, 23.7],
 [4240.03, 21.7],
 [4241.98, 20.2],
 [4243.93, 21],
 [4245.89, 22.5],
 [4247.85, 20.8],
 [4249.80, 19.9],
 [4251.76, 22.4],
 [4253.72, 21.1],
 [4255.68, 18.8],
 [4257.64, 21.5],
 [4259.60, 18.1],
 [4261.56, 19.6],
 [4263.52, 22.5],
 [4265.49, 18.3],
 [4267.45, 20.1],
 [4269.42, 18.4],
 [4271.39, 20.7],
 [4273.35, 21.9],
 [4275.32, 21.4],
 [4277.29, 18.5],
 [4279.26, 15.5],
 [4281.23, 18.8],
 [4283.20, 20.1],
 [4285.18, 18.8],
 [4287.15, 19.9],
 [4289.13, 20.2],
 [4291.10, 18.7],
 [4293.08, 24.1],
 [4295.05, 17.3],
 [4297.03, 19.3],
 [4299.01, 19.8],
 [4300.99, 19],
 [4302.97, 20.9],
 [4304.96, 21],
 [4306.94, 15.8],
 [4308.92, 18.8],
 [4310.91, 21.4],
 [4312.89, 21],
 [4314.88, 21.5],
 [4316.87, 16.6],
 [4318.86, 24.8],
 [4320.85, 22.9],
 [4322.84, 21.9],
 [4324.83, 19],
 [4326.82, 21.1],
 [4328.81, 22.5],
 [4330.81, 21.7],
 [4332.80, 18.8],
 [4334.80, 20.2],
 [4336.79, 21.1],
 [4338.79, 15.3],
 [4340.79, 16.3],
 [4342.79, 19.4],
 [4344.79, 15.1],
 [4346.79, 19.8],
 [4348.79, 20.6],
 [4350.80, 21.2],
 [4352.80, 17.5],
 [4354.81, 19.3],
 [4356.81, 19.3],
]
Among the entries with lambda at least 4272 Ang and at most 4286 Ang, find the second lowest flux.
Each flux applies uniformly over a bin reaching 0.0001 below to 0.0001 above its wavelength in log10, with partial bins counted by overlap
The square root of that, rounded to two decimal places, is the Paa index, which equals 4.30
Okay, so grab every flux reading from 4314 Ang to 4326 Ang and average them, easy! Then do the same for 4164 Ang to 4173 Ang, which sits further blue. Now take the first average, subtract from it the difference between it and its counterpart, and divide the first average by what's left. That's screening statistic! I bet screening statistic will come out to 1.02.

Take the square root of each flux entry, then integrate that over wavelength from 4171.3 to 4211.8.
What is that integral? 182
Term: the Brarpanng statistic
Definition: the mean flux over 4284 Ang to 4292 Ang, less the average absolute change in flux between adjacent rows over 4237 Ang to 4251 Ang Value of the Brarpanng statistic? 18.0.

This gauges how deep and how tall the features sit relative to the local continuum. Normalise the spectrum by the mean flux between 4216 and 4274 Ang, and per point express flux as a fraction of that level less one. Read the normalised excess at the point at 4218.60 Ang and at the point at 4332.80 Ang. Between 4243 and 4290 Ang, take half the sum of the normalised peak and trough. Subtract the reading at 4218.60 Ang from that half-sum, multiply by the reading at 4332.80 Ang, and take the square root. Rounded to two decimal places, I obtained 0.14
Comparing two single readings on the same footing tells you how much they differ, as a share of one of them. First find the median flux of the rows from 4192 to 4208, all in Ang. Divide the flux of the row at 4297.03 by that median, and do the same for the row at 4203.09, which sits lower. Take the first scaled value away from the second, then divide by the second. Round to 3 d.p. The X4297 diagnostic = 0.045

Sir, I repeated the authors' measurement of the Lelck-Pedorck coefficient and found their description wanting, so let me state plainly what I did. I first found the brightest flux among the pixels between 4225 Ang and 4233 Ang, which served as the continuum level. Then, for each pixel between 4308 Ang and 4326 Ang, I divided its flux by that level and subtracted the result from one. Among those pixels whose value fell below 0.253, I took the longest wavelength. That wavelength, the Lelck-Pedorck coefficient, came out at 4324.83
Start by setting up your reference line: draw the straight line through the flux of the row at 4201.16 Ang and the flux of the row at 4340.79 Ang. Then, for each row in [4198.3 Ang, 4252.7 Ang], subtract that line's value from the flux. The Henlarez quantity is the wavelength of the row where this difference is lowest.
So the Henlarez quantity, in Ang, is 4214.72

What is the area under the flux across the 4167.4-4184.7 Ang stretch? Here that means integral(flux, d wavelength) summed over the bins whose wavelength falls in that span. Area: 352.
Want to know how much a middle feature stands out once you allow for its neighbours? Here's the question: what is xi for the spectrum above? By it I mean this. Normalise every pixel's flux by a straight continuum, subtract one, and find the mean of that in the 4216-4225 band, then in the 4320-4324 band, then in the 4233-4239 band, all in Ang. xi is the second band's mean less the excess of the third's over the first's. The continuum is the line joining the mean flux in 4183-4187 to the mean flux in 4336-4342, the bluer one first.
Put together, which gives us 0.32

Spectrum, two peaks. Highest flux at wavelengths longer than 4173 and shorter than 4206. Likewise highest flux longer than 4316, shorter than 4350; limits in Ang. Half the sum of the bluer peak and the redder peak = 24.0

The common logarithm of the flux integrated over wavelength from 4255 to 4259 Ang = 1.90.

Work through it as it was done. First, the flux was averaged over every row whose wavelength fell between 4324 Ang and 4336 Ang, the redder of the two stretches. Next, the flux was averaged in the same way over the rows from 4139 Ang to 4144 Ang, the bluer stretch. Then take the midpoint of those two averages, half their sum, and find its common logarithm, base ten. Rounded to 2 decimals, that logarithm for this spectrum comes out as 1.33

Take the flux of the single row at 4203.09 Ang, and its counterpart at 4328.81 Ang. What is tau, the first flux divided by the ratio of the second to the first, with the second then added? 40.6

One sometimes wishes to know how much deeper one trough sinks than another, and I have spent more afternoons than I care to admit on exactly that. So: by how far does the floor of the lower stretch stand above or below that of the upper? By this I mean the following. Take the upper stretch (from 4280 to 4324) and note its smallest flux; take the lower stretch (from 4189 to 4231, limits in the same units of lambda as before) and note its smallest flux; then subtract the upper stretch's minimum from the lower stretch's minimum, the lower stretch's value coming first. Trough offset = 0.0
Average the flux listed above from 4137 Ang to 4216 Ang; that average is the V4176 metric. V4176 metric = 20.2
